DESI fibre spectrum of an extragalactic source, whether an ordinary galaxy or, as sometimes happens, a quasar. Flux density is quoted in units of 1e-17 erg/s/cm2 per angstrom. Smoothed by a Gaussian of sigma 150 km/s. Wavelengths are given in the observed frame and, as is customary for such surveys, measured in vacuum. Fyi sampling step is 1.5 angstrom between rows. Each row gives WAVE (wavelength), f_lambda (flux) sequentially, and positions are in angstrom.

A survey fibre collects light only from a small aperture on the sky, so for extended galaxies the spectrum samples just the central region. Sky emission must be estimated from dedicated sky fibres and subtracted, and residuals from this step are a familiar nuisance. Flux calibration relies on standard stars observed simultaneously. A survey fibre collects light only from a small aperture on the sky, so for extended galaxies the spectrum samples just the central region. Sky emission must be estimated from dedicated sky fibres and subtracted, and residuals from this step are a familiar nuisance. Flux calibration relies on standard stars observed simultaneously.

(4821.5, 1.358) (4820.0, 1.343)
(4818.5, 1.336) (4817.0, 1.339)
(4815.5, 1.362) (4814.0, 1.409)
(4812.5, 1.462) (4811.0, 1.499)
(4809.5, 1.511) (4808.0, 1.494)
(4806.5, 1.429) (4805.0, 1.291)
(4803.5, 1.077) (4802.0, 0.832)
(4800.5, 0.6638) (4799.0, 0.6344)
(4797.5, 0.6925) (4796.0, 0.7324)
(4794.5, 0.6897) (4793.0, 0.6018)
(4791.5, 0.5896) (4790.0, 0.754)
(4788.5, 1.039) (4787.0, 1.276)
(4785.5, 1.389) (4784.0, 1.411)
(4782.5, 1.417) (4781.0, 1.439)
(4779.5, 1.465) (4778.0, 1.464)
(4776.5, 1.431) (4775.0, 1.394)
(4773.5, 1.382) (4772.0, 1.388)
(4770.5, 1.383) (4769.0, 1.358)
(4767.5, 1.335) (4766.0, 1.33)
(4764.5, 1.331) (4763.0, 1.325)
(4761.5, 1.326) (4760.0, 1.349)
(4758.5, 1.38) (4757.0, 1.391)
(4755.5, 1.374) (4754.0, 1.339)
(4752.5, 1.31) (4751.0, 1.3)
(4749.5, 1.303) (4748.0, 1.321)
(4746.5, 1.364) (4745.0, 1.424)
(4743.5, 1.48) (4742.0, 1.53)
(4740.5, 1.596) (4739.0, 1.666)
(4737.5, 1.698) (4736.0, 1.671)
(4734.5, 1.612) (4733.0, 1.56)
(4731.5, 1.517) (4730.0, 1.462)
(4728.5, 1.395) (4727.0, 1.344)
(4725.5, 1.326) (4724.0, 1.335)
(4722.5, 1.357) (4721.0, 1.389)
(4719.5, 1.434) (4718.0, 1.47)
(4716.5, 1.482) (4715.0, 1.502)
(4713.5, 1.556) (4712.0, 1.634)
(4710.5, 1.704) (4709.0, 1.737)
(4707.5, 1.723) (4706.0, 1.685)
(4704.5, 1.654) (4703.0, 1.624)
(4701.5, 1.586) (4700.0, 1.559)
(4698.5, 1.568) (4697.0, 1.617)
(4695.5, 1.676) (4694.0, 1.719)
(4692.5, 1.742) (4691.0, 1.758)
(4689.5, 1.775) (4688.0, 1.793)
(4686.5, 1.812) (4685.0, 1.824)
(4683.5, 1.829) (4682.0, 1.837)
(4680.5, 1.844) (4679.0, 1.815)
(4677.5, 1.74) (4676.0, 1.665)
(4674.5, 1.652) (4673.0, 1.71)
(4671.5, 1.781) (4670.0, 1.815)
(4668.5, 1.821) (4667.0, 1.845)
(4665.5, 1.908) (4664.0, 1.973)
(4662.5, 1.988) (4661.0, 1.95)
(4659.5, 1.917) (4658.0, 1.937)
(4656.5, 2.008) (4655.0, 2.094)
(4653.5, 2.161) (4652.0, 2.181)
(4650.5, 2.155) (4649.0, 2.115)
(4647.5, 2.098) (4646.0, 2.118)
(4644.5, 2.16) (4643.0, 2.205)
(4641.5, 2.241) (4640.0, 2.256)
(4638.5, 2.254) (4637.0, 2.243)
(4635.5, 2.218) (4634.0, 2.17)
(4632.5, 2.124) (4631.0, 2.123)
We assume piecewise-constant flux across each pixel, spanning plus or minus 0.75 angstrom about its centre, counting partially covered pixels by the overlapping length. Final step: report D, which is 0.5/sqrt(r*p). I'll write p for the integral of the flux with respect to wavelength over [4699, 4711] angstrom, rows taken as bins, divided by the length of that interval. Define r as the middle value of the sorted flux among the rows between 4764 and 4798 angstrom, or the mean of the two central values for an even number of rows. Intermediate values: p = 1.7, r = 1.36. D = 0.333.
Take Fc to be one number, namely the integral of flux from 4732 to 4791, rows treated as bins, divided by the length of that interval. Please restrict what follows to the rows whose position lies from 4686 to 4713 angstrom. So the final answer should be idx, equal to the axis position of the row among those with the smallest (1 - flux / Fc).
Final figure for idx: 4686.5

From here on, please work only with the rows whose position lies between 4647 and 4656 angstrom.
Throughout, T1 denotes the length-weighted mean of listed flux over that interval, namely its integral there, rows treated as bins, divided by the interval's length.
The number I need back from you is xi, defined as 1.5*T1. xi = 3.20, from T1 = 2.13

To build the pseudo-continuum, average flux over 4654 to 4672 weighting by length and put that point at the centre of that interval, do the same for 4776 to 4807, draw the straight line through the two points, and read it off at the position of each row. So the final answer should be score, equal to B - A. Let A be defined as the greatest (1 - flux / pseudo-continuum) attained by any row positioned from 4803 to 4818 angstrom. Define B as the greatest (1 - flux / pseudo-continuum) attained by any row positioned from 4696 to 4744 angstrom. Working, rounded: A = -0.10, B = 0.12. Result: 0.2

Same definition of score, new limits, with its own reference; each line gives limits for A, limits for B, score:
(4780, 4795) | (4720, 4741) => -0.3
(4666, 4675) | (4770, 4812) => 0.3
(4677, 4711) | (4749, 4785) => 0.0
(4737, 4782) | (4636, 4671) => 0.0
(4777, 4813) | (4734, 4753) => -0.4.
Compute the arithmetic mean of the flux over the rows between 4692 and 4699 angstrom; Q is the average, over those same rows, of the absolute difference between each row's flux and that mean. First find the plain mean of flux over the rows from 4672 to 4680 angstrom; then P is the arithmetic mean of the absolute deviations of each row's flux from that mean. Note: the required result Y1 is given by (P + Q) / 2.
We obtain 0.053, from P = 0.049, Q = 0.058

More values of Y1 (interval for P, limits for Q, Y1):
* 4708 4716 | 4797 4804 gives 0.109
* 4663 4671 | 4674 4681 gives 0.062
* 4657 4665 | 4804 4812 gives 0.045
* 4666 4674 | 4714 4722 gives 0.037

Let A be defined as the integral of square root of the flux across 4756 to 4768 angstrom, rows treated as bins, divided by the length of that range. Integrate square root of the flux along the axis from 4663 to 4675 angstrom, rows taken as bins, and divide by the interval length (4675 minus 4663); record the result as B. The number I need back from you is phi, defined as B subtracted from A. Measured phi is -0.19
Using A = 1.16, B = 1.35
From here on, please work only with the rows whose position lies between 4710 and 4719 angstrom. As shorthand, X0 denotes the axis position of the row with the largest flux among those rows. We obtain 4710.5 angstrom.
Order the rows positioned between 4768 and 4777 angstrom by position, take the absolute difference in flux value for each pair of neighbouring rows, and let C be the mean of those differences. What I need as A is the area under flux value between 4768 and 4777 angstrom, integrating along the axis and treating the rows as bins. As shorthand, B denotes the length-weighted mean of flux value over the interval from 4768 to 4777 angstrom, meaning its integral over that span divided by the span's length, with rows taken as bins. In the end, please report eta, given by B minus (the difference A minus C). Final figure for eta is -11.1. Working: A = 12.5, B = 1.39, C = 0.017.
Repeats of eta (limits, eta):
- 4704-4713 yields -13.5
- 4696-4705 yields -12.8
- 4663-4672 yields -14.9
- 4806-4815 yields -11.7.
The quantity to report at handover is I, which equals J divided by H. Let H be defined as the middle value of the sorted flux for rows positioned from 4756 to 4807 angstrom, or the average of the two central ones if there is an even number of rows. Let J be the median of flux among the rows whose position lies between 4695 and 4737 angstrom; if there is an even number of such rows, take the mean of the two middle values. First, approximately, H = 1.33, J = 1.6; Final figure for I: 1.17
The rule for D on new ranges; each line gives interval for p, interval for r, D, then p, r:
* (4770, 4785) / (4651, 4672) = 0.301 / 1.4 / 1.94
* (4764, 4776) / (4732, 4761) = 0.363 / 1.4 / 1.39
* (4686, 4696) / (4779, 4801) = 0.435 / 1.8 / 0.75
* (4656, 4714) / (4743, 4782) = 0.322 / 1.8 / 1.37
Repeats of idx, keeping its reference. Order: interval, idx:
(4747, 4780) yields 4779.5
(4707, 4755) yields 4709.0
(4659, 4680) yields 4662.5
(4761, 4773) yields 4772.0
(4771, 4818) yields 4809.5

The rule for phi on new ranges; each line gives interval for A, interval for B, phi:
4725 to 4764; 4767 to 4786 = 0.01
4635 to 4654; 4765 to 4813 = 0.40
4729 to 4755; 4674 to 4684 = -0.12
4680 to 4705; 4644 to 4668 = -0.12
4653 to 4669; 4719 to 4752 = 0.19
